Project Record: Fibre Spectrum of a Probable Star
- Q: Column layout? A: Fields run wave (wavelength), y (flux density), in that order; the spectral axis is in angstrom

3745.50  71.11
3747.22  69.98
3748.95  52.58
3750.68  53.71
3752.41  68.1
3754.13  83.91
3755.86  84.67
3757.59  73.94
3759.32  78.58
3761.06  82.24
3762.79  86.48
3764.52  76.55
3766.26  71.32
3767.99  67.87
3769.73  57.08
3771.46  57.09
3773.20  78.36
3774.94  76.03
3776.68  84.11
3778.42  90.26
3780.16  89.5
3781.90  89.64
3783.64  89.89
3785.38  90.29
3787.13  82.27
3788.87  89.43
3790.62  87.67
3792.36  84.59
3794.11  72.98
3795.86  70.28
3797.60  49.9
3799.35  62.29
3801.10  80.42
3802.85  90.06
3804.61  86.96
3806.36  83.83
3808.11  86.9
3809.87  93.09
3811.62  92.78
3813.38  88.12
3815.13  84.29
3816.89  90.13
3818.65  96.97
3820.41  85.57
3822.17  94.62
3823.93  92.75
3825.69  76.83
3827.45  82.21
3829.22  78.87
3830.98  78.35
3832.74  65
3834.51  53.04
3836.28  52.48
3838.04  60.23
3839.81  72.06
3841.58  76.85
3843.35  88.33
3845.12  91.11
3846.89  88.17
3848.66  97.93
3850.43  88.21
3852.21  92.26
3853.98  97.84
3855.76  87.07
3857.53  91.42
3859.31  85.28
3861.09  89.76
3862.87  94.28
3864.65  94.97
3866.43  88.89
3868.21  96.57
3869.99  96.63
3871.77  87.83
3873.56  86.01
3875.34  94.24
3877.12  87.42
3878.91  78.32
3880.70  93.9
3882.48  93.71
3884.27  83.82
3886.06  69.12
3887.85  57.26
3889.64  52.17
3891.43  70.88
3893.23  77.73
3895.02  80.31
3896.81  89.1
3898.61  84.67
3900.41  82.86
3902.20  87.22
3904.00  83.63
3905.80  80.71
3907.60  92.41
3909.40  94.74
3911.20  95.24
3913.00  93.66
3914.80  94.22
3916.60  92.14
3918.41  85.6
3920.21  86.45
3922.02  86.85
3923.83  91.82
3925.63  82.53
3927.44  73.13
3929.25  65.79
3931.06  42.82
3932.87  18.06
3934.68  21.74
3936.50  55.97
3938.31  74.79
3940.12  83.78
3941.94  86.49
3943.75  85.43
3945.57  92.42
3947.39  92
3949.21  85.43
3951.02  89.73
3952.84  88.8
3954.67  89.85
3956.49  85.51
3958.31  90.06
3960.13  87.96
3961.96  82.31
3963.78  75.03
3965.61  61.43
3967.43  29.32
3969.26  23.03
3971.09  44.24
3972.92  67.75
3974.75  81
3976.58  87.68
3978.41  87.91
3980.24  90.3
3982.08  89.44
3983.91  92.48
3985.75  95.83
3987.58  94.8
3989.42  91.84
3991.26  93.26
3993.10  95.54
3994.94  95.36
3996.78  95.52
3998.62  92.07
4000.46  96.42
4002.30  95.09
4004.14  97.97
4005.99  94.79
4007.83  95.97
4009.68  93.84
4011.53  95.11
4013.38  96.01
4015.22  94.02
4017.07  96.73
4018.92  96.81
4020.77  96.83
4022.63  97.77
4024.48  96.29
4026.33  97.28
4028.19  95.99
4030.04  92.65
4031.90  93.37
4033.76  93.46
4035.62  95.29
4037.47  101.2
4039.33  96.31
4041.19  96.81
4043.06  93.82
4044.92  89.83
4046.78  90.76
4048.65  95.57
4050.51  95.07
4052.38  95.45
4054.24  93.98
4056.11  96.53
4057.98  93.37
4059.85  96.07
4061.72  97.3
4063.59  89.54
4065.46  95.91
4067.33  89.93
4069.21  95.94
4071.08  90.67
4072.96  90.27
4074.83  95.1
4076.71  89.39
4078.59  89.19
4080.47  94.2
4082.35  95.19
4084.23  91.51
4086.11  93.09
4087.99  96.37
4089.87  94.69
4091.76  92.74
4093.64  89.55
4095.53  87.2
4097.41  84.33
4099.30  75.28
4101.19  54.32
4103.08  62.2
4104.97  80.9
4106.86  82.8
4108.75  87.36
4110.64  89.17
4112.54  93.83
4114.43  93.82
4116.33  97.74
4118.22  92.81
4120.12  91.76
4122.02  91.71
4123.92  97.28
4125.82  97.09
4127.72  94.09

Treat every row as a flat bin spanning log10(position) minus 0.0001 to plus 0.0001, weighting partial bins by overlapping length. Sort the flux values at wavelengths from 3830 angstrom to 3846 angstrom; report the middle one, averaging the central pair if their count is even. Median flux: 72.1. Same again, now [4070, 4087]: 91.5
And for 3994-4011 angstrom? 95.4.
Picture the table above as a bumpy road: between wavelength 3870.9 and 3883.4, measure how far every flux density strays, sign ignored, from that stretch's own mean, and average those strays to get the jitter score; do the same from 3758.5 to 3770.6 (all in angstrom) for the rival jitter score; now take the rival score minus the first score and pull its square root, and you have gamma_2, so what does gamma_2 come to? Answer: 1.8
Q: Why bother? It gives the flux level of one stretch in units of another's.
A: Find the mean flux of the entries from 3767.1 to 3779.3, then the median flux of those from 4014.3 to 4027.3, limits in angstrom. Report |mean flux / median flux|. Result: 0.75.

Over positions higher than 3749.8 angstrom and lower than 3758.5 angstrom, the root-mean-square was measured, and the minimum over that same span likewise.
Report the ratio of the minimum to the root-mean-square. 0.73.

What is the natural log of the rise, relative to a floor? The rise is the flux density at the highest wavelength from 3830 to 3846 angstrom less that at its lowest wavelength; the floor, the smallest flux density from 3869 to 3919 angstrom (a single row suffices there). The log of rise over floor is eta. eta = -1.4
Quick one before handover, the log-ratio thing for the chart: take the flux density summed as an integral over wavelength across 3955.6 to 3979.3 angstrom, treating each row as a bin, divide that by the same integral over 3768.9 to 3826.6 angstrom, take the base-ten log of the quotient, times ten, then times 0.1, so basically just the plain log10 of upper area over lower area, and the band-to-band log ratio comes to -0.46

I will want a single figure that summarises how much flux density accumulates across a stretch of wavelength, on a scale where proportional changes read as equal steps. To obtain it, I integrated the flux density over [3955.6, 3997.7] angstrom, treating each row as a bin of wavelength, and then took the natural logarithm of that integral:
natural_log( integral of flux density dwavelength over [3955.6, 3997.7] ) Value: 8.12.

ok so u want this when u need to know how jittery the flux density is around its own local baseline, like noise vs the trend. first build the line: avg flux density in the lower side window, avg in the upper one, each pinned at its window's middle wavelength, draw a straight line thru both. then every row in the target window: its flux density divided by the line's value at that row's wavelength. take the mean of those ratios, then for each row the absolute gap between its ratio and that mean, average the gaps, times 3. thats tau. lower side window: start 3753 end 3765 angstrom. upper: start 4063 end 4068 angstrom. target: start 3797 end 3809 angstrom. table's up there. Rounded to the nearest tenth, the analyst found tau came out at 0.4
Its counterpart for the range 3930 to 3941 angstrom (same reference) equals 0.8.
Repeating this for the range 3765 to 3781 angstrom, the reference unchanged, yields 0.4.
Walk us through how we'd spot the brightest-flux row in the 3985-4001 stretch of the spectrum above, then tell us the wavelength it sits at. 4000.46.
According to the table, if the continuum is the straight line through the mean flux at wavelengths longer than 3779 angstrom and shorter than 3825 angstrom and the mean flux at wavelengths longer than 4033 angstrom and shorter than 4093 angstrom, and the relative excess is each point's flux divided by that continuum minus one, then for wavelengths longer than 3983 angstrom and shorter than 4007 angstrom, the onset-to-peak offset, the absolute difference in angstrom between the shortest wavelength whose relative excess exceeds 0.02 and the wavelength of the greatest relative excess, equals 18.4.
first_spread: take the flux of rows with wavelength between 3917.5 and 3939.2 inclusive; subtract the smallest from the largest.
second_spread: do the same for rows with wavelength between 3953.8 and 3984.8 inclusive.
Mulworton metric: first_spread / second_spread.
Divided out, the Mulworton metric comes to 1.1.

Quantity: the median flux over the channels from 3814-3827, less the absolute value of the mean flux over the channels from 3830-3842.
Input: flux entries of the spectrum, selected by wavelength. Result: 25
